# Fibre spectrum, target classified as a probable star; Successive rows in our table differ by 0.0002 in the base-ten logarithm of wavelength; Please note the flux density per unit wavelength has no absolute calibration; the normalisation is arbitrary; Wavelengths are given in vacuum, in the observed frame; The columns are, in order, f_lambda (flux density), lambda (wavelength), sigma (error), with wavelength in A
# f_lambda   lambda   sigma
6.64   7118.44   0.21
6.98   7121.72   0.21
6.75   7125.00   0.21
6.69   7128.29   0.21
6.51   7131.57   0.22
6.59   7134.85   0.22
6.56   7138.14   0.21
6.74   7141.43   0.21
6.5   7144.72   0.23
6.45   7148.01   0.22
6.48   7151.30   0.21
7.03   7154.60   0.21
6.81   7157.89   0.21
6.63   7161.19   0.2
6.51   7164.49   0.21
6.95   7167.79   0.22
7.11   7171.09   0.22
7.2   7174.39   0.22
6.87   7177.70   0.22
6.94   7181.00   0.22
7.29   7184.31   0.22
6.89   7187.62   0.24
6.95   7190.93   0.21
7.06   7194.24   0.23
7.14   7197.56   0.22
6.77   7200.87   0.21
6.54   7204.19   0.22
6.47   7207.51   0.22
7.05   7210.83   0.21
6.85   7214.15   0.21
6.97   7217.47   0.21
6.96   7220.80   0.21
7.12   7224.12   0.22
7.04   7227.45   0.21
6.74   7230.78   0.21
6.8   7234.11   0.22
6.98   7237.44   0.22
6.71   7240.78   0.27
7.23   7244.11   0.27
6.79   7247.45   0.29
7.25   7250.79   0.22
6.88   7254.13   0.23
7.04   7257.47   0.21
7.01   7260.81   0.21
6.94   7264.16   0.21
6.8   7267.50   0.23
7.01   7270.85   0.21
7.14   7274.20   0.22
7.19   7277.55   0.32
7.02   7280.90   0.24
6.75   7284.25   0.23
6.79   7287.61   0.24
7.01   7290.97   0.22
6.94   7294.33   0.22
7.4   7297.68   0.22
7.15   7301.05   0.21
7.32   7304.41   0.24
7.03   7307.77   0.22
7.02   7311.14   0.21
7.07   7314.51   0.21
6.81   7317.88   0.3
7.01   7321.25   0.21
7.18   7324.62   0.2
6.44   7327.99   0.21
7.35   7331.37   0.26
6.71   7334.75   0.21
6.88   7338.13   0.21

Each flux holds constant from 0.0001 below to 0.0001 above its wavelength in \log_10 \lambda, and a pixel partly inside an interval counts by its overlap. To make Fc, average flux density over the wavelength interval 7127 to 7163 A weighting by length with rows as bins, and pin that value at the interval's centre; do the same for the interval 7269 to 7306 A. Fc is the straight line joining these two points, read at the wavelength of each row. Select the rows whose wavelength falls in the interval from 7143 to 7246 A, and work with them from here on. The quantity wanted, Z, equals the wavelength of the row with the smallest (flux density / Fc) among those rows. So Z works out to 7207.51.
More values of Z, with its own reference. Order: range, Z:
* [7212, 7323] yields 7317.88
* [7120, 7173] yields 7148.01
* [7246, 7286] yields 7284.25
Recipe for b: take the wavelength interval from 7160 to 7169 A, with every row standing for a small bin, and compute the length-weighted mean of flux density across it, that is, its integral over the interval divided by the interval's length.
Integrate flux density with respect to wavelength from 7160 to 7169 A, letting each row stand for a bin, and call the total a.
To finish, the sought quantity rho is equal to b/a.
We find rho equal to 0.11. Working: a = 60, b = 6.69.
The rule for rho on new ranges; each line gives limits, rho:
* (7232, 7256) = 0.04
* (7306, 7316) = 0.10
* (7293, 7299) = 0.17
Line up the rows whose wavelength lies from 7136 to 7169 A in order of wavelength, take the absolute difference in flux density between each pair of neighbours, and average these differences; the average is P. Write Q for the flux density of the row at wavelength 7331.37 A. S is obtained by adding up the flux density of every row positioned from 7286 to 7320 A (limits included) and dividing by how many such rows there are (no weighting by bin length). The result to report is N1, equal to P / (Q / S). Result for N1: 0.214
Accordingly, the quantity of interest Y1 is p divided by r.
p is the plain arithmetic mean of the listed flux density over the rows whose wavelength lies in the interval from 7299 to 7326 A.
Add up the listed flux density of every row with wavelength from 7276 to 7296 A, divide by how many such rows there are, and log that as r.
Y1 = 1.02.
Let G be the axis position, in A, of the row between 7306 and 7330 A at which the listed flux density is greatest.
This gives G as 7324.62 A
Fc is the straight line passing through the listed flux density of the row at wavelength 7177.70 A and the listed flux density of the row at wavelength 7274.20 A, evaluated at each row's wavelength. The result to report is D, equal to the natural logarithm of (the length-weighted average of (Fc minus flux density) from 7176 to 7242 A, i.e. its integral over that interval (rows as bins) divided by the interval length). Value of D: -3.0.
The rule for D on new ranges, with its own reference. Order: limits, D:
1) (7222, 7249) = -2.3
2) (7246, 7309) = -2.1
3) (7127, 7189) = -3.3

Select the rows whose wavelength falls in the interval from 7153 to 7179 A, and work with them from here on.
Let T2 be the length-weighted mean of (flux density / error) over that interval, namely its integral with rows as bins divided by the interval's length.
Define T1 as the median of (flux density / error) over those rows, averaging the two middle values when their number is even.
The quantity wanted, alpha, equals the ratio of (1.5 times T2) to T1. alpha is 1.49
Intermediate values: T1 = 32.4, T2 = 32.3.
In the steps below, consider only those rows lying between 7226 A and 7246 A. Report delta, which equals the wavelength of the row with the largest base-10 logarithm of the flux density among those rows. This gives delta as 7244.11 A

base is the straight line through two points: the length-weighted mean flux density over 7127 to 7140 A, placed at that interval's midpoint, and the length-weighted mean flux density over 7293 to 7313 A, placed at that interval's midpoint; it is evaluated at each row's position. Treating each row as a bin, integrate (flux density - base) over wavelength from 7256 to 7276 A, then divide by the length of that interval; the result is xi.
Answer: -0.035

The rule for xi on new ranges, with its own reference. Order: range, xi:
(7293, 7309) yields 0.036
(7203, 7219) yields -0.063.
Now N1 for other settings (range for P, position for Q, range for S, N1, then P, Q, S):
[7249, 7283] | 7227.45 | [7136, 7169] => 0.140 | 0.148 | 7.04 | 6.67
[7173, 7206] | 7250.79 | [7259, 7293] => 0.214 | 0.222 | 7.25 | 6.97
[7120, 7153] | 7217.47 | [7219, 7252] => 0.120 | 0.120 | 6.97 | 6.96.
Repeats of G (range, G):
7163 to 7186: 7184.31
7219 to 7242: 7224.12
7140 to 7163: 7154.60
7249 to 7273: 7250.79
